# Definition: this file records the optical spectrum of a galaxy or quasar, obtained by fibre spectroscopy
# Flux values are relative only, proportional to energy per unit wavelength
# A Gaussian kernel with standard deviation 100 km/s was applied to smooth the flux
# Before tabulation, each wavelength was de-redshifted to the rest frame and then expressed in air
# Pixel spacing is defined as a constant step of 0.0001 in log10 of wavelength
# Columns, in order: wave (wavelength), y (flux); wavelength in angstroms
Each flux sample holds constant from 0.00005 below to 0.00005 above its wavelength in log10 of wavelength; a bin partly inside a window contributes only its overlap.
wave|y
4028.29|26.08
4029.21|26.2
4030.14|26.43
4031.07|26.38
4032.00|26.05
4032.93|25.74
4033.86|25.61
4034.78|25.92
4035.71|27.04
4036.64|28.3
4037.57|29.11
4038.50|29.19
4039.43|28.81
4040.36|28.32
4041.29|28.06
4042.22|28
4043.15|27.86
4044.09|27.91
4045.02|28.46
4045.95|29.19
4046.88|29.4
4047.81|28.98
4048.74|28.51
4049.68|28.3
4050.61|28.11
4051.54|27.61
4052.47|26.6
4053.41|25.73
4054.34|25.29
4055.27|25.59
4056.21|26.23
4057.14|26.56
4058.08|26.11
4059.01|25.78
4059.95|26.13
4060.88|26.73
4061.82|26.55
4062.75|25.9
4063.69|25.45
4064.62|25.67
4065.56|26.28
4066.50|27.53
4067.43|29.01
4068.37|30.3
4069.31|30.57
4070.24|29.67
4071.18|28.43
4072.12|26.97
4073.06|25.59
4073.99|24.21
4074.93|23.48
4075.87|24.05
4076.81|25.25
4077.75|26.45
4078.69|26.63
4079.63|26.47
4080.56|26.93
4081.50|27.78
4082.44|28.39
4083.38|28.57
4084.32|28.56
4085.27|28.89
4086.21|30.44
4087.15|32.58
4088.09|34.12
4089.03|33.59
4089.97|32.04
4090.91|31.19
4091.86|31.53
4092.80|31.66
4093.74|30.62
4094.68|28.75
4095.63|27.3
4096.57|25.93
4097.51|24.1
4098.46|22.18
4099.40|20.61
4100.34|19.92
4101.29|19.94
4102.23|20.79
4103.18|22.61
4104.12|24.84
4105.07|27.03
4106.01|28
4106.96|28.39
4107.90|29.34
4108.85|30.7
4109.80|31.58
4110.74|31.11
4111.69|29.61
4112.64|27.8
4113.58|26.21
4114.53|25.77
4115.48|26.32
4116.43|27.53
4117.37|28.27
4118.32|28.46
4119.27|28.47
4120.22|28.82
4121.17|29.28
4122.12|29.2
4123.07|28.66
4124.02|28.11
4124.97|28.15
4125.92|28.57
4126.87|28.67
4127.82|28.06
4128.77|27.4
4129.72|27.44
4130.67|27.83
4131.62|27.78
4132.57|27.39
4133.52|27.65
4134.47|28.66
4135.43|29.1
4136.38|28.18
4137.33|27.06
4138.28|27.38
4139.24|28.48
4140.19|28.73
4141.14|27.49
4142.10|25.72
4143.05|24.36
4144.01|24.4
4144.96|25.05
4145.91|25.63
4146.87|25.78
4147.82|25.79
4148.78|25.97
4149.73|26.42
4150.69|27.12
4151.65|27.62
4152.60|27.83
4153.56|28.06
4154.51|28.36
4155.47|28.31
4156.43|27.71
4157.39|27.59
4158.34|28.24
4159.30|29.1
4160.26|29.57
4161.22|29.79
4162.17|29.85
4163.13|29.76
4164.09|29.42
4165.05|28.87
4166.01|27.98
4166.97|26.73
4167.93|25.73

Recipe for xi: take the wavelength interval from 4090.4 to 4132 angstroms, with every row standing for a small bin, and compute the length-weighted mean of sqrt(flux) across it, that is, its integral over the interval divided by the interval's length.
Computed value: 5.22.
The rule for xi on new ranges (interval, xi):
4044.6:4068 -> 5.20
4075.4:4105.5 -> 5.20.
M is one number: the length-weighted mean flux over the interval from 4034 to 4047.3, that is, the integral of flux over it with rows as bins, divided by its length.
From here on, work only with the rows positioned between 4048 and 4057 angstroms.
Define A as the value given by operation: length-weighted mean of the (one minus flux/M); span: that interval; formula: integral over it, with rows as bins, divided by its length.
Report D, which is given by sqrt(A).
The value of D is 0.21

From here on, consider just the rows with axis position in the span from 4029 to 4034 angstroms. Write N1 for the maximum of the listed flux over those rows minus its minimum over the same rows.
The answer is 0.8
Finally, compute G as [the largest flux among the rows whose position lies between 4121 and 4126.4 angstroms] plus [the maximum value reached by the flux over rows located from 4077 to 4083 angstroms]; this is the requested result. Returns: 58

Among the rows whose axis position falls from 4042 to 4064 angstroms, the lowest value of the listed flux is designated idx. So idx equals 25.29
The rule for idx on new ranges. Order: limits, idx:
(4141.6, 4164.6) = 24.36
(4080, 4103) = 19.92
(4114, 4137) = 25.77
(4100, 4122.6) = 19.92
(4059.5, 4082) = 23.48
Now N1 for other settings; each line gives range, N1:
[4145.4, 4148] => 0.2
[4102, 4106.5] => 7.2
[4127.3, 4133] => 0.7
